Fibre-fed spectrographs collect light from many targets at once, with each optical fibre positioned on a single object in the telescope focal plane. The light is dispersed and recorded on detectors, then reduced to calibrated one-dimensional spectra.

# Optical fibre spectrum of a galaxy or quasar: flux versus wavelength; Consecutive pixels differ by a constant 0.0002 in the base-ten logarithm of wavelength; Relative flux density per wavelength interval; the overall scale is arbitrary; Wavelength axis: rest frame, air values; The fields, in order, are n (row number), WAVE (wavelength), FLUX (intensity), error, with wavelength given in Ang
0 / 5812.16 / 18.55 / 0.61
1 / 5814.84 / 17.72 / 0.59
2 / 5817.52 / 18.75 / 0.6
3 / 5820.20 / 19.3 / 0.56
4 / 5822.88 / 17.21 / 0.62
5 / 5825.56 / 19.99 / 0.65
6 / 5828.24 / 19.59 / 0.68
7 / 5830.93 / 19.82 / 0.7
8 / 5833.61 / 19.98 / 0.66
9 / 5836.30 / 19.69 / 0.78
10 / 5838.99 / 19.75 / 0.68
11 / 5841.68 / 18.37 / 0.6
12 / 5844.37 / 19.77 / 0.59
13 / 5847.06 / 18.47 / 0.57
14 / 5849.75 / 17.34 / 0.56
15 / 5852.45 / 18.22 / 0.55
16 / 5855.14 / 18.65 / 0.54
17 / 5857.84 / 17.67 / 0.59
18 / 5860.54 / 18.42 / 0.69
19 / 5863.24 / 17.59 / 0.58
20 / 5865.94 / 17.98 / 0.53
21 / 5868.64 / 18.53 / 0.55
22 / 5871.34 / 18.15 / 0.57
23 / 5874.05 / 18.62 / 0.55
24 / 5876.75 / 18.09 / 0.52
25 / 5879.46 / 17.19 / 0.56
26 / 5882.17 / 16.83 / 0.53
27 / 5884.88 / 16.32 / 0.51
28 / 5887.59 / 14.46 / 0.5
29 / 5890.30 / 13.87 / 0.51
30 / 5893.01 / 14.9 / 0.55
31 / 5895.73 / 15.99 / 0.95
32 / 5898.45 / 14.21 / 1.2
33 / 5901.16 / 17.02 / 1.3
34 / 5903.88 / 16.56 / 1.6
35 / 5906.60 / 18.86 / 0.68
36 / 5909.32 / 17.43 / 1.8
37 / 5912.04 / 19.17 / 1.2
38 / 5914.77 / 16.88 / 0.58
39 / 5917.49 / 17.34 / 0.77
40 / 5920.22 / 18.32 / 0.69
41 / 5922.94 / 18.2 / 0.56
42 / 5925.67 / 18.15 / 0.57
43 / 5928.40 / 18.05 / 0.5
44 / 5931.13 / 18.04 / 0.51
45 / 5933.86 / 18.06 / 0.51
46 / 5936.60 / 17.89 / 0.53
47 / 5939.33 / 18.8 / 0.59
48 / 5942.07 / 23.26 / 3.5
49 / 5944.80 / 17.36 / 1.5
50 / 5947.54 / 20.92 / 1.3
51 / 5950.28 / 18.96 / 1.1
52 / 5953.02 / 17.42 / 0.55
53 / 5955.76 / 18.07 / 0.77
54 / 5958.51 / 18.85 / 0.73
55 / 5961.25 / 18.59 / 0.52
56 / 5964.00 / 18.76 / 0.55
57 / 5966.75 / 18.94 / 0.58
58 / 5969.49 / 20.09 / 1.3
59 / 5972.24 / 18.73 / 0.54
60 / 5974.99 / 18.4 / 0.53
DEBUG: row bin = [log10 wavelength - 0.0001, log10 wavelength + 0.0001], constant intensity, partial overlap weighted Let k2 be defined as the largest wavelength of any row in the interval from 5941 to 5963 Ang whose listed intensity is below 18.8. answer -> 5961.25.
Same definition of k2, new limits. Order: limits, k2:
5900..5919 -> 5917.49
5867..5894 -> 5893.01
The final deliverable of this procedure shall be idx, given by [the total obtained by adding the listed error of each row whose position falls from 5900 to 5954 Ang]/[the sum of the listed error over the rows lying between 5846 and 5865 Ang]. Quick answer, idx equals 5.0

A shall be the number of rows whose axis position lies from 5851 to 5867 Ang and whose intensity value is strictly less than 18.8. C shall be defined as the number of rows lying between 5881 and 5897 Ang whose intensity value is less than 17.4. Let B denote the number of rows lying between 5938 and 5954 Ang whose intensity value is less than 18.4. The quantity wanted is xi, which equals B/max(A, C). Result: 0.3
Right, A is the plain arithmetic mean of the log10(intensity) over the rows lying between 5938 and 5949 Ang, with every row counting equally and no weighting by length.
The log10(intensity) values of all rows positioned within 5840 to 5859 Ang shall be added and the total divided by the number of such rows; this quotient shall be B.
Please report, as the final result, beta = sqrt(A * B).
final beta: 1.282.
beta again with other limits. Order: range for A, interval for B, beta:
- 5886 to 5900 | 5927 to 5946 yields 1.218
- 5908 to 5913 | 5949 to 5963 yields 1.263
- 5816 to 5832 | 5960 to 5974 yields 1.280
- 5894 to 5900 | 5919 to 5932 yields 1.218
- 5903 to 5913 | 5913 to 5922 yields 1.249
